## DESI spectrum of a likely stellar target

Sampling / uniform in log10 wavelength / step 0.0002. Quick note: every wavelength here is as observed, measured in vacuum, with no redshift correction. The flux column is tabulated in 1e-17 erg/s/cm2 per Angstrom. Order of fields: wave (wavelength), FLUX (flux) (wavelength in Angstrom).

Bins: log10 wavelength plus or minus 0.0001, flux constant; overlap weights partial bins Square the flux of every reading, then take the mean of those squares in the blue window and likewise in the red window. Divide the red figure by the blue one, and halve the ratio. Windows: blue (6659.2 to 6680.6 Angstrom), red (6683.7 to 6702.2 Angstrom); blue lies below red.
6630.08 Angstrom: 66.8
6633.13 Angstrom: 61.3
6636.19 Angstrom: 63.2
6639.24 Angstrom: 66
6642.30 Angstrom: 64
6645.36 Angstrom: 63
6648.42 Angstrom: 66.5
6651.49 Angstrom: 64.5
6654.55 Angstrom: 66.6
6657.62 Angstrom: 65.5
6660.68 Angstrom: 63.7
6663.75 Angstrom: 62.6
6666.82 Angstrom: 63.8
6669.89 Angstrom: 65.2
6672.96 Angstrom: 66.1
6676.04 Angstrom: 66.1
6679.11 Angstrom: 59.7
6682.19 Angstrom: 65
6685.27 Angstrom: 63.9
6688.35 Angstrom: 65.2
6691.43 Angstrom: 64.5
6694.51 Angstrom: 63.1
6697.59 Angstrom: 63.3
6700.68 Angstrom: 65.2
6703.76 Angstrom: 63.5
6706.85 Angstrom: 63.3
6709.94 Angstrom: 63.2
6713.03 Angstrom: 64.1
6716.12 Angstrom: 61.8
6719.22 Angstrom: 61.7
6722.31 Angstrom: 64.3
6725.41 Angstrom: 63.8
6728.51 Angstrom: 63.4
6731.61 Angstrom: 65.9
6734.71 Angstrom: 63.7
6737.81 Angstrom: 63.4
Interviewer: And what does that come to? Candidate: 0.504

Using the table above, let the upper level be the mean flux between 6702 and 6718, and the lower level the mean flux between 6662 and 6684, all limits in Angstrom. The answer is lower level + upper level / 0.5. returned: 190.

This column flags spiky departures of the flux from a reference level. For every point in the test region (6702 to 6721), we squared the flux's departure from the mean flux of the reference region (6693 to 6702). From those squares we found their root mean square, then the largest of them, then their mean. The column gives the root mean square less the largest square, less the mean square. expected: -4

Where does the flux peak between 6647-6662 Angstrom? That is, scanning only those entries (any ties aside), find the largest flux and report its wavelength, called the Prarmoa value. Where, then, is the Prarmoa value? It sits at 6654.55 Angstrom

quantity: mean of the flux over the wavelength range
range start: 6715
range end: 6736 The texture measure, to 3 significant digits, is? 63.5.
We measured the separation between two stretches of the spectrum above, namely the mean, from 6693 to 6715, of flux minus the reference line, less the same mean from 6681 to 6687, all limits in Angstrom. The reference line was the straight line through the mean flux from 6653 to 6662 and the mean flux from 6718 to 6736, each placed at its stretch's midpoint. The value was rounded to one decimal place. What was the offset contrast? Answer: -0.4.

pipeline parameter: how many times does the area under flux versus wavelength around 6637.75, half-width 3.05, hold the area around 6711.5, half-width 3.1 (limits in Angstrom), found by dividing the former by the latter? 1.0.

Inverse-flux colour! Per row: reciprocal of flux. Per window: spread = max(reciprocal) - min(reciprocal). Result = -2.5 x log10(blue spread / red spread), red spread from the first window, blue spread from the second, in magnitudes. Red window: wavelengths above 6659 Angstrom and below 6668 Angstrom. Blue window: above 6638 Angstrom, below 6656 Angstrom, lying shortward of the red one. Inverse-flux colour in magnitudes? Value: -1.1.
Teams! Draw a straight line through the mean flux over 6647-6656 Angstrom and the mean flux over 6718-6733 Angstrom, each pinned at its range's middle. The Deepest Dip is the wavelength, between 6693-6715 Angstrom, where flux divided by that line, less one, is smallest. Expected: 6694.51 Angstrom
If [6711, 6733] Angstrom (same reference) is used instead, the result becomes 6719.22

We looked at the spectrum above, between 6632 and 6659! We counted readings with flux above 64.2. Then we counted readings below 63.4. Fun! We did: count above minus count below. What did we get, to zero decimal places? 2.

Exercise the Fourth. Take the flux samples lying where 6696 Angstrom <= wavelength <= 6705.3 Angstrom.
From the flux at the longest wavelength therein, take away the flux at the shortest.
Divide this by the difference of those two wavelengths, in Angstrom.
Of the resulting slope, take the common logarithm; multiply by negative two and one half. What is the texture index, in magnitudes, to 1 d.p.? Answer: 3.7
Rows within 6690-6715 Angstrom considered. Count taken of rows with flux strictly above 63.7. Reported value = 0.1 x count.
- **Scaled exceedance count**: 0.30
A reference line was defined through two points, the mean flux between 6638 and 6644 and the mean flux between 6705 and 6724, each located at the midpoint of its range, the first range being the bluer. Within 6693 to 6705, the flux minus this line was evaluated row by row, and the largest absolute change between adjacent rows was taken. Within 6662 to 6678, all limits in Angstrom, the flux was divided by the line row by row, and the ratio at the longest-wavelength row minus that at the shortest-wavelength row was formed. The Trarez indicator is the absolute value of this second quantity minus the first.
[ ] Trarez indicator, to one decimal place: 1.9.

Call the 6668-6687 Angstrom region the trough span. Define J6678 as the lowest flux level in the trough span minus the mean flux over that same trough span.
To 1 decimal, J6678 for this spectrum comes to -4.6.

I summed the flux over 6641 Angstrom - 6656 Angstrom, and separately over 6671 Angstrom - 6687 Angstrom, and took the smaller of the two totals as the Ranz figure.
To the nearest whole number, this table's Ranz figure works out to 321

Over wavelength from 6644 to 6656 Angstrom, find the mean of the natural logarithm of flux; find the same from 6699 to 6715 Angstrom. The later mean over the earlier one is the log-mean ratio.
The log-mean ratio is 0.995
